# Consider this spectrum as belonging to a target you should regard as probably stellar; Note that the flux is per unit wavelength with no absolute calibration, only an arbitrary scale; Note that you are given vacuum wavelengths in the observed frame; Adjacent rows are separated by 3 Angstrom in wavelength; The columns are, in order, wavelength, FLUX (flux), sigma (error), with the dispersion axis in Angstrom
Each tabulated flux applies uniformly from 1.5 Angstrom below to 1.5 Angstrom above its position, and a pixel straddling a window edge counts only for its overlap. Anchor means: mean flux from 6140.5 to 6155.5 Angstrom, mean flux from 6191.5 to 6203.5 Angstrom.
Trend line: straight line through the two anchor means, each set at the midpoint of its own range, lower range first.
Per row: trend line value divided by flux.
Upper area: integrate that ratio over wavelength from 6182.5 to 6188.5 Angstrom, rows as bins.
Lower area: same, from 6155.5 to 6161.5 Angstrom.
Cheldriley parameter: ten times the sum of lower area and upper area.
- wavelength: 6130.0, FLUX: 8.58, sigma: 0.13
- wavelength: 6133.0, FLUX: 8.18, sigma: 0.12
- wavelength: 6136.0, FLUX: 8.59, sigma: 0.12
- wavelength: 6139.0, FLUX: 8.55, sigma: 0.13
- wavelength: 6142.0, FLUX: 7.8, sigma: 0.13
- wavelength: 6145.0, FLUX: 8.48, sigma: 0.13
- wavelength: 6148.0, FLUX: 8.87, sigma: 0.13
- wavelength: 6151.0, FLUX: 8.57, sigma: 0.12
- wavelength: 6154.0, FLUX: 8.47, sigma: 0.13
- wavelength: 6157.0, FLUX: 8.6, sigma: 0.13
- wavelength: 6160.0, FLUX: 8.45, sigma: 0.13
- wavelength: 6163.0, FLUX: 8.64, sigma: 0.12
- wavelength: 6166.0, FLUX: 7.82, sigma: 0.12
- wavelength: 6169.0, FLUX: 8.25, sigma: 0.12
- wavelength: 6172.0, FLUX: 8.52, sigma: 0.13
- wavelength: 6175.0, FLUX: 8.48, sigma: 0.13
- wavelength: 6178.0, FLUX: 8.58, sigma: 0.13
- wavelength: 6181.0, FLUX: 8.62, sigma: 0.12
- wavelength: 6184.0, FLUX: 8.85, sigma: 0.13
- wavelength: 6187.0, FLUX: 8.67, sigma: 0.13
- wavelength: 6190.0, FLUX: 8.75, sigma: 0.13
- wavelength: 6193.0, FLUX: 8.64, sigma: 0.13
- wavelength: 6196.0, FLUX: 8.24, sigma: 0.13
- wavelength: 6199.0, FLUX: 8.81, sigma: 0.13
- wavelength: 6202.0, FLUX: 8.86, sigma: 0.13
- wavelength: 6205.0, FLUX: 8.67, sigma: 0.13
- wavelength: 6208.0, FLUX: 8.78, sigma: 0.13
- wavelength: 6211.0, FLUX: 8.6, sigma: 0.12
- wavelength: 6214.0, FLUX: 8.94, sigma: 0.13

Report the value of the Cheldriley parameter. 119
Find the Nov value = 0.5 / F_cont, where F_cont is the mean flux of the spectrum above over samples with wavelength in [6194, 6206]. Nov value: 0.0578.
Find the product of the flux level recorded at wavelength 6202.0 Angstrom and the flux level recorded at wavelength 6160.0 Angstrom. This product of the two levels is 74.9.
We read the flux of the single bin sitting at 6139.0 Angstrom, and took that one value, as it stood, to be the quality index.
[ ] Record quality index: 8.55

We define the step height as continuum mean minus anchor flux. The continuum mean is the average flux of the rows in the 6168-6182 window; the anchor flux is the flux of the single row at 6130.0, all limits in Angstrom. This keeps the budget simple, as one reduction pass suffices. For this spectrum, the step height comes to -0.09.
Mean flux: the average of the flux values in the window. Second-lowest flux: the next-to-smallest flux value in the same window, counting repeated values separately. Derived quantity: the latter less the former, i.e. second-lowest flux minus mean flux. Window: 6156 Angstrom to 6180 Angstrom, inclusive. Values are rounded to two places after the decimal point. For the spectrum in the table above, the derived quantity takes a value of -0.17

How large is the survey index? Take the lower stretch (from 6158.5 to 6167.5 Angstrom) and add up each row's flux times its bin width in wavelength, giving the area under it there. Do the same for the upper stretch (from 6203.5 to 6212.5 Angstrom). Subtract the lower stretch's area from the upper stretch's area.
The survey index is 3.4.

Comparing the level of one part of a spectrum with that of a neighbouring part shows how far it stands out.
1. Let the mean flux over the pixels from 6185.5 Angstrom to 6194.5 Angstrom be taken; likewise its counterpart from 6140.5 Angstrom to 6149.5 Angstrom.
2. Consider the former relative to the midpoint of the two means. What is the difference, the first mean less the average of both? 0.15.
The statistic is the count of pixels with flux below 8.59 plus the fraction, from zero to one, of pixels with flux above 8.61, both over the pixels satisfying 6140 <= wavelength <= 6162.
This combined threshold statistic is 5.1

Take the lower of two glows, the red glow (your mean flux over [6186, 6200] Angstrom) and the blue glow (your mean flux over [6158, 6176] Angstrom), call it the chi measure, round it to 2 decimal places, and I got 8.36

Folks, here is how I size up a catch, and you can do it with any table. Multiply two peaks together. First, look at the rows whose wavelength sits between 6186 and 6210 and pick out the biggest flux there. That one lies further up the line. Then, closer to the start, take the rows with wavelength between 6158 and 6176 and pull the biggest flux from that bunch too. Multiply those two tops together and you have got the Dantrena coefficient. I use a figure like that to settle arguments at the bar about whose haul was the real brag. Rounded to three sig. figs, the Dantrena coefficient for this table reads 76.6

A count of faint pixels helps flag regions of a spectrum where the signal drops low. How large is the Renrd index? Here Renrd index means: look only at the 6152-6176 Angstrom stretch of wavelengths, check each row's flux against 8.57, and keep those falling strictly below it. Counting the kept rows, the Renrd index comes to 6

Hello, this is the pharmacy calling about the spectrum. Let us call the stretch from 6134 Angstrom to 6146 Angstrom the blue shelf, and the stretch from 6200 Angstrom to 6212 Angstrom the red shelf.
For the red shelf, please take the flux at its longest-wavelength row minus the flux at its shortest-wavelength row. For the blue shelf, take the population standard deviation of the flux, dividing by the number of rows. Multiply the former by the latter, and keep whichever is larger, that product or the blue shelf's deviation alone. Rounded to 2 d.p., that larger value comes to 0.32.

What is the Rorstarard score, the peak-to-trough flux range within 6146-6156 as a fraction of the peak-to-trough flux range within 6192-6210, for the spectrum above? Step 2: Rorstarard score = 0.6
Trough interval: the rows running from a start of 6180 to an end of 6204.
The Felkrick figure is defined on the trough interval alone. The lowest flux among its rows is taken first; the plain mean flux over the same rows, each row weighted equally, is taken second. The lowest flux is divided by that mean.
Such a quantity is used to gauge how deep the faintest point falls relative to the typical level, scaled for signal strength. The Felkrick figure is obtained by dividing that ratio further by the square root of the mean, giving 0.322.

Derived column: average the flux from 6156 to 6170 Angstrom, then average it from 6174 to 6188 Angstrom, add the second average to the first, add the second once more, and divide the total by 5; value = 5.13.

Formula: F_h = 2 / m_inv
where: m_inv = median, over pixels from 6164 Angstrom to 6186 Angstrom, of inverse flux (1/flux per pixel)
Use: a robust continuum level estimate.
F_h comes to 17.0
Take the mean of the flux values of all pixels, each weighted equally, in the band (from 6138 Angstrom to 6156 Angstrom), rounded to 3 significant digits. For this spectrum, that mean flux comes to 8.46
